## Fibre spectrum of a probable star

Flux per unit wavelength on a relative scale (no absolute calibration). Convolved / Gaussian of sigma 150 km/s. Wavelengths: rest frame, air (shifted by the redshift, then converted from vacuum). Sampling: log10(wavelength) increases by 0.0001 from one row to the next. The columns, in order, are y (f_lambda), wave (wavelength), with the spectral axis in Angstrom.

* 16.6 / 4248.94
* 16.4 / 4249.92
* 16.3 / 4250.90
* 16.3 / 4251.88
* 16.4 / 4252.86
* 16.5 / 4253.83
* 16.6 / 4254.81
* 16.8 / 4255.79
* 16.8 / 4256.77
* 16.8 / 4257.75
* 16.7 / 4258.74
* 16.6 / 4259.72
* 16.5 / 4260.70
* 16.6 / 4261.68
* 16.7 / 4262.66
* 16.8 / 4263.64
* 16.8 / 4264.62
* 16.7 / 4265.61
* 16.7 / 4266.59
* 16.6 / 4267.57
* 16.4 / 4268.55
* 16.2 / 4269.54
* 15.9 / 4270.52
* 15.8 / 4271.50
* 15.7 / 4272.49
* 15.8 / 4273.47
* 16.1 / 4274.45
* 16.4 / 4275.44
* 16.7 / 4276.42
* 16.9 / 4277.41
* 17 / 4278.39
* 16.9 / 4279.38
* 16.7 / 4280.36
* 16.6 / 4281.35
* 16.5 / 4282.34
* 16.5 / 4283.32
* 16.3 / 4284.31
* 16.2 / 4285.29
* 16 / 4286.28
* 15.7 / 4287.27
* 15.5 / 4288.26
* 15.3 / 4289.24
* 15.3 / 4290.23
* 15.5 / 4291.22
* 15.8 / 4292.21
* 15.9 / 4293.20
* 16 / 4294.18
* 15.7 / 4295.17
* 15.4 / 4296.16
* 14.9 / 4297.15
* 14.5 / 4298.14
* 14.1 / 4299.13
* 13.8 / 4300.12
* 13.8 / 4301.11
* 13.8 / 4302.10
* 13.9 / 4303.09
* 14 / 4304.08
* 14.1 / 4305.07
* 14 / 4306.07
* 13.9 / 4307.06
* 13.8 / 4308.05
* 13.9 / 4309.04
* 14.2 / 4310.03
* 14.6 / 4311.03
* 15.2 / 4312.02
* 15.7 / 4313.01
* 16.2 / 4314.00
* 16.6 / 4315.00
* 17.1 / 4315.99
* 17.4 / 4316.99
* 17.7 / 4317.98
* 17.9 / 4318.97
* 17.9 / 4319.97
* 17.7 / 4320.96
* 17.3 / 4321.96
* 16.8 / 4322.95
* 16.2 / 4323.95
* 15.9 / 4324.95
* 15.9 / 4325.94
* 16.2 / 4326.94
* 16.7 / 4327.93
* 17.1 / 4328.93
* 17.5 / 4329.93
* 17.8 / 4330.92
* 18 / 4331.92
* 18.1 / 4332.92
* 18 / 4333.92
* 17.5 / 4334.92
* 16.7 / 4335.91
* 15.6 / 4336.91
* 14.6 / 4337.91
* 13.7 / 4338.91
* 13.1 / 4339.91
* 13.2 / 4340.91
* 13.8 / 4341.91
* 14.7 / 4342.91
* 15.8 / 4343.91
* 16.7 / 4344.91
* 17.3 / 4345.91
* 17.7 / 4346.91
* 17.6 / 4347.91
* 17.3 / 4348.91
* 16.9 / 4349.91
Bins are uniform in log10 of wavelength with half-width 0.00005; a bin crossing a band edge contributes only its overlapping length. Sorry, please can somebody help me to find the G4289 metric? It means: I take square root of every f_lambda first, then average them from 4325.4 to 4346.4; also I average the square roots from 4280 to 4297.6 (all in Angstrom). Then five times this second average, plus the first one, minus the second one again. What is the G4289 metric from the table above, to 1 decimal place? 19.9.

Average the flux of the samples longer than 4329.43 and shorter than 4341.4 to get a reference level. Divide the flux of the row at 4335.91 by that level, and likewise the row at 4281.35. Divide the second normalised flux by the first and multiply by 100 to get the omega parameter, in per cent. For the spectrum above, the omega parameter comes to 99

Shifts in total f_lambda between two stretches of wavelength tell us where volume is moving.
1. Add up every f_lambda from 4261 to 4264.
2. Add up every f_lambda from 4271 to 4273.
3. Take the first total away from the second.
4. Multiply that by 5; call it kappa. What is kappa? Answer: -93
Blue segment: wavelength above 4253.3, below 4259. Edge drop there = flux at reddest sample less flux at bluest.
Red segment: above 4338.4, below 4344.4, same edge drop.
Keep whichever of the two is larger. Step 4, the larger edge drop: 2.1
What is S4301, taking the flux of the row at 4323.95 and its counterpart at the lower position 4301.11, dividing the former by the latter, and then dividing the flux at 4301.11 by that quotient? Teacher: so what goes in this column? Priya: 11.8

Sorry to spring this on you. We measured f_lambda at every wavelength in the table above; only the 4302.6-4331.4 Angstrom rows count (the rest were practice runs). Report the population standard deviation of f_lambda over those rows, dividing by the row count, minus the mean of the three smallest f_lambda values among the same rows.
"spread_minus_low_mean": -12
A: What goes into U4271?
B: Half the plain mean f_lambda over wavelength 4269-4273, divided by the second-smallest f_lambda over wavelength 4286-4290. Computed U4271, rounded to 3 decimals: 0.513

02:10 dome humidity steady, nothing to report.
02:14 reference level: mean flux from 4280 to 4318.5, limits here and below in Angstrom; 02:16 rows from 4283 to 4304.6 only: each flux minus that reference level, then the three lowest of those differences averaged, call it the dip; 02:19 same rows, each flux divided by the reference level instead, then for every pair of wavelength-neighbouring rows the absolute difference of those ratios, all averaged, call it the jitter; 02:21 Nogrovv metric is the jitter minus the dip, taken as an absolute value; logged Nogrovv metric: 1.55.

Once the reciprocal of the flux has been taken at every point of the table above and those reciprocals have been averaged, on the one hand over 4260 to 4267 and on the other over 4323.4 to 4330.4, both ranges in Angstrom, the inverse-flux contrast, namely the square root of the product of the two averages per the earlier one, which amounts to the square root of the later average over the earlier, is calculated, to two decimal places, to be 1.01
